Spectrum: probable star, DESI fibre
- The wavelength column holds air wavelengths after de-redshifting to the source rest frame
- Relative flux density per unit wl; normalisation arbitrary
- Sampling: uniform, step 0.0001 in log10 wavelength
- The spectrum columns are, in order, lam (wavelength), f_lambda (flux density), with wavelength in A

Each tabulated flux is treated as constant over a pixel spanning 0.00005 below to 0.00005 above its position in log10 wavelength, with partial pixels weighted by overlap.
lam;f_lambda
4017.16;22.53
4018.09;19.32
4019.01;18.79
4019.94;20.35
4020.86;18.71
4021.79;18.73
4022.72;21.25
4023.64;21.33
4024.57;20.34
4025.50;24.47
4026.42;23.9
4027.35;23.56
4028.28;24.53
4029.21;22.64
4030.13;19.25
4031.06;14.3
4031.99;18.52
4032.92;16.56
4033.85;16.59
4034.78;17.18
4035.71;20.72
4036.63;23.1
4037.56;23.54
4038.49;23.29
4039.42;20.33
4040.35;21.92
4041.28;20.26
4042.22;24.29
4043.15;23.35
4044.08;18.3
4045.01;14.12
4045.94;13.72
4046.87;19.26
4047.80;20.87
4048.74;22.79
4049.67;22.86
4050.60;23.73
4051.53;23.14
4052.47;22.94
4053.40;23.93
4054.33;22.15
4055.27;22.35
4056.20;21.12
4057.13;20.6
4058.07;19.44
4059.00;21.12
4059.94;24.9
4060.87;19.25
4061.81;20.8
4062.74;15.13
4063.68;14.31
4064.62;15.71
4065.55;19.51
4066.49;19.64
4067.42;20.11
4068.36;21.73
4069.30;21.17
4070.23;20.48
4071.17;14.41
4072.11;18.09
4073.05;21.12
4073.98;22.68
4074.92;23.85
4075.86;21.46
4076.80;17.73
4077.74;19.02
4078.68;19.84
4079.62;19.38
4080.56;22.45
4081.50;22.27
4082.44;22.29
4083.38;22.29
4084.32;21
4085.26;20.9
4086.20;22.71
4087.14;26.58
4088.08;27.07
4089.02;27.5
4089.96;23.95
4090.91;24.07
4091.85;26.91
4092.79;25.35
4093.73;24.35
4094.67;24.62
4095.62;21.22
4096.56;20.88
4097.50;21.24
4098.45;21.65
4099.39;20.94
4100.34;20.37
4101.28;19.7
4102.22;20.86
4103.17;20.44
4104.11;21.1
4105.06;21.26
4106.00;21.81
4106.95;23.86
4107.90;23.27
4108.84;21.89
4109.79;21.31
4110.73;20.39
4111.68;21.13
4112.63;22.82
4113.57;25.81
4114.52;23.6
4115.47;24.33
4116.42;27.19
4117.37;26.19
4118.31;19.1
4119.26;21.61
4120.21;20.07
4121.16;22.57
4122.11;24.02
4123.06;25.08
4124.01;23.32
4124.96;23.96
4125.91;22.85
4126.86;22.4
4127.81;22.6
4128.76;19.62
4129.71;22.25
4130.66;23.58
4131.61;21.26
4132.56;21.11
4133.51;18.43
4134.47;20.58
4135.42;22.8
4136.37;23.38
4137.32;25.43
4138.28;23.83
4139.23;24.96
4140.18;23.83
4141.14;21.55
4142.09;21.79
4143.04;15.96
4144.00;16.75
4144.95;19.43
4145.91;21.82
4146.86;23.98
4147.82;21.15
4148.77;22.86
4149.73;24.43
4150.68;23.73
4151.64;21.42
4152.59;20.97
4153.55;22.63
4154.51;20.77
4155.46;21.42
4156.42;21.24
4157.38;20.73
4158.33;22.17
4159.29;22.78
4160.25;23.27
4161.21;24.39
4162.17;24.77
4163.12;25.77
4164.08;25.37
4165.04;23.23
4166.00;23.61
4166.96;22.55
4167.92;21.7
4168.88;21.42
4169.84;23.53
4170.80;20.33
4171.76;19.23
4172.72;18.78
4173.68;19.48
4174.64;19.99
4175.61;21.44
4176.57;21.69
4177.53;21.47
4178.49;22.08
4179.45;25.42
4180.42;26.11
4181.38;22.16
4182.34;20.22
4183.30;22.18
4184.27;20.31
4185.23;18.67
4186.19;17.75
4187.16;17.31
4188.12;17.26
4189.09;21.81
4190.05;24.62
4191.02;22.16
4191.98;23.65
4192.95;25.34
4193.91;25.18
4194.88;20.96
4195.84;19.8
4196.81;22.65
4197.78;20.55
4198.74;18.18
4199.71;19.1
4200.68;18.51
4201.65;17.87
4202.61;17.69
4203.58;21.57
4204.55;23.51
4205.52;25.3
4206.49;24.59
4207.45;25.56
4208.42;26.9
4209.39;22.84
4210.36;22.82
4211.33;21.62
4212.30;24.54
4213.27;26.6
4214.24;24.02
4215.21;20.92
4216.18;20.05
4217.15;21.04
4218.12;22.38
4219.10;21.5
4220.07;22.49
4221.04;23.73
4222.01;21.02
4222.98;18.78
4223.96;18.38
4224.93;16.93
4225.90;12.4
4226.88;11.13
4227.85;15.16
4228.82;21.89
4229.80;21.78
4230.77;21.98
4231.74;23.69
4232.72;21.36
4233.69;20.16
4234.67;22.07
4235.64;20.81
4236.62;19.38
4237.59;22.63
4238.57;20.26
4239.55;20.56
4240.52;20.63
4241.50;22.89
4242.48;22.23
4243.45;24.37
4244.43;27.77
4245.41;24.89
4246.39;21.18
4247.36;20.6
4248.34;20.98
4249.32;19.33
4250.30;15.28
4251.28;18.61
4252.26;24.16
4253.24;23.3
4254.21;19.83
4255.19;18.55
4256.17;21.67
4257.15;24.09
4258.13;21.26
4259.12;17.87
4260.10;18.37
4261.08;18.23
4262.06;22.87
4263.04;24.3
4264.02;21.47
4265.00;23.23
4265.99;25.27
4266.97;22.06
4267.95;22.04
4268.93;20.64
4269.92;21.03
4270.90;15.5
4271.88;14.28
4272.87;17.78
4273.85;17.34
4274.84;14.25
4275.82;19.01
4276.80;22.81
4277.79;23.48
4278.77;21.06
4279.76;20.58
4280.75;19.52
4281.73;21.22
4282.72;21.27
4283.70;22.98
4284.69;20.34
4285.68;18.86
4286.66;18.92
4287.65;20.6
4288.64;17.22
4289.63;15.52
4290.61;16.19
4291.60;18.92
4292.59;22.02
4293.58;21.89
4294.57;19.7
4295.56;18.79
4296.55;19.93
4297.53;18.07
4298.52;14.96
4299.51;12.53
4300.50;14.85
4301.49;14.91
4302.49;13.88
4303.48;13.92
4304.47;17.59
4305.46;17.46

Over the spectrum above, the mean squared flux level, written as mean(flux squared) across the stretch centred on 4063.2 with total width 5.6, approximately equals 311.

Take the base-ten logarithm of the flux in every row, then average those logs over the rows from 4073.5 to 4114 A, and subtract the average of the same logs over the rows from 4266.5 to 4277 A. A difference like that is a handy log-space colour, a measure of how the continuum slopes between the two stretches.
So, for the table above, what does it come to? 0.08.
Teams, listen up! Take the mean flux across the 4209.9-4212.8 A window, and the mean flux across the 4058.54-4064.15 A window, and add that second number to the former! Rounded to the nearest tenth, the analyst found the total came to 42.2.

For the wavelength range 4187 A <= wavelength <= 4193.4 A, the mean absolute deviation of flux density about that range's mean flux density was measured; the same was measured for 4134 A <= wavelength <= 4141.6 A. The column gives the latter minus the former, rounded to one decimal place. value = -1.3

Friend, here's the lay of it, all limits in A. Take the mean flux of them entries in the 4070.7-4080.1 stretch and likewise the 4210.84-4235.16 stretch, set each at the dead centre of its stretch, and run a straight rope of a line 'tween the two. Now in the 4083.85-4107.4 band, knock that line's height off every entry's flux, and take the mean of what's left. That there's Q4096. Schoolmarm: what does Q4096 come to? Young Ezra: 2.9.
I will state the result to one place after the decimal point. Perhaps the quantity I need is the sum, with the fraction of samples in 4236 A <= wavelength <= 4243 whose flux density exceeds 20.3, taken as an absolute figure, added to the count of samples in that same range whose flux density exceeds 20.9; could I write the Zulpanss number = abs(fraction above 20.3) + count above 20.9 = 3.7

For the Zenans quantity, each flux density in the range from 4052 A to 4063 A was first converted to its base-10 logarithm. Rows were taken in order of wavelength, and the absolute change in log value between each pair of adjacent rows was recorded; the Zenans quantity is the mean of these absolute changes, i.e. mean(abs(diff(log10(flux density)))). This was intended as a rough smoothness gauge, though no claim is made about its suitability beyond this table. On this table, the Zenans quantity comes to 0.046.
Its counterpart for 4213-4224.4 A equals 0.031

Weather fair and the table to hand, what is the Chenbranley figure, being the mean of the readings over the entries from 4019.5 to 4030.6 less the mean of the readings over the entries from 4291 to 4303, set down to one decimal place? 4.1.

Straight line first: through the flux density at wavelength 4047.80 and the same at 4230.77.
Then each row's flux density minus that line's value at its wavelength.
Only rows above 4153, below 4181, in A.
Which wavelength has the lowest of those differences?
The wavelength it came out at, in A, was 4172.72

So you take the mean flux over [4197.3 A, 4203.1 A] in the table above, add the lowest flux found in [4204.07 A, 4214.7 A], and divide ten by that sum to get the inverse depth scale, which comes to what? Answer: 0.248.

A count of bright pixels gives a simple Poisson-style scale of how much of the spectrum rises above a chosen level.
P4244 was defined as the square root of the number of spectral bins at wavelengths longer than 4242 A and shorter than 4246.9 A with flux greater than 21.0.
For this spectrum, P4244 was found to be 2.2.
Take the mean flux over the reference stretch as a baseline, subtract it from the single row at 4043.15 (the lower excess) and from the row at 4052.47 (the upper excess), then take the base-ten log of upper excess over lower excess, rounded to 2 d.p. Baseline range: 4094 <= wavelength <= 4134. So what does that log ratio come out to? -0.19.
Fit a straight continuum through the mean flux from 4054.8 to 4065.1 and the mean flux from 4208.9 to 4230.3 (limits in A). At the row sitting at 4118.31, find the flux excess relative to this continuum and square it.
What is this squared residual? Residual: 0.6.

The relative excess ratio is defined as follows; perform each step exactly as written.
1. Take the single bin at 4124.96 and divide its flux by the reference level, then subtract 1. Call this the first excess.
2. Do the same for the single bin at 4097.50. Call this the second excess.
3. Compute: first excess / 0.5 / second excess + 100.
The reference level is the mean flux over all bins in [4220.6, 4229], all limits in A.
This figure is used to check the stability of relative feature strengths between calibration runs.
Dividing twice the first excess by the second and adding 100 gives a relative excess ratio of 103.5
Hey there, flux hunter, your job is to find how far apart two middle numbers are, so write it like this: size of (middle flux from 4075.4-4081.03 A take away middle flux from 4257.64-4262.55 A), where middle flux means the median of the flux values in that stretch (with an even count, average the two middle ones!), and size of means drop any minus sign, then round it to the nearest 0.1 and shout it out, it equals 1.2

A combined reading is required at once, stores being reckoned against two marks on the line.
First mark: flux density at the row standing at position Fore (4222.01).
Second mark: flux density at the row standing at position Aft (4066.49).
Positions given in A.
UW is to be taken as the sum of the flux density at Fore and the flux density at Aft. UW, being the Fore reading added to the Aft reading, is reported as 40.7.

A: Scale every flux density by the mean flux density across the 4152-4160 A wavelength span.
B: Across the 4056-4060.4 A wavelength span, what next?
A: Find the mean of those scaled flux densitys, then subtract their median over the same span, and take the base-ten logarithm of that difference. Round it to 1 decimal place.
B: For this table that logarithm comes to -1.8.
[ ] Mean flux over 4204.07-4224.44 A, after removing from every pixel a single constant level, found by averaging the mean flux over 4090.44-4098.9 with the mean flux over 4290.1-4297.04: 1.3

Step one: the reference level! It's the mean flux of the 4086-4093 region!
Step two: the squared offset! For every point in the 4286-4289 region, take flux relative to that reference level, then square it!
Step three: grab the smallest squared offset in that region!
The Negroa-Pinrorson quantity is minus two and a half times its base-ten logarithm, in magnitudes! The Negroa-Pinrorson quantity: -3.5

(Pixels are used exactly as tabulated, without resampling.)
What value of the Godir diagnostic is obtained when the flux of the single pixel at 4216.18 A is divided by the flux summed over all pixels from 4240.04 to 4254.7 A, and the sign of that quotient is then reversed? -0.0615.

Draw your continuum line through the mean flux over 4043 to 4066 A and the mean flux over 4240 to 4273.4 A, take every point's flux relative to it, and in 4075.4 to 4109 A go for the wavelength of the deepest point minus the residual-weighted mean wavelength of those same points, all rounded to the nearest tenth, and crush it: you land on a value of -16.1 A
